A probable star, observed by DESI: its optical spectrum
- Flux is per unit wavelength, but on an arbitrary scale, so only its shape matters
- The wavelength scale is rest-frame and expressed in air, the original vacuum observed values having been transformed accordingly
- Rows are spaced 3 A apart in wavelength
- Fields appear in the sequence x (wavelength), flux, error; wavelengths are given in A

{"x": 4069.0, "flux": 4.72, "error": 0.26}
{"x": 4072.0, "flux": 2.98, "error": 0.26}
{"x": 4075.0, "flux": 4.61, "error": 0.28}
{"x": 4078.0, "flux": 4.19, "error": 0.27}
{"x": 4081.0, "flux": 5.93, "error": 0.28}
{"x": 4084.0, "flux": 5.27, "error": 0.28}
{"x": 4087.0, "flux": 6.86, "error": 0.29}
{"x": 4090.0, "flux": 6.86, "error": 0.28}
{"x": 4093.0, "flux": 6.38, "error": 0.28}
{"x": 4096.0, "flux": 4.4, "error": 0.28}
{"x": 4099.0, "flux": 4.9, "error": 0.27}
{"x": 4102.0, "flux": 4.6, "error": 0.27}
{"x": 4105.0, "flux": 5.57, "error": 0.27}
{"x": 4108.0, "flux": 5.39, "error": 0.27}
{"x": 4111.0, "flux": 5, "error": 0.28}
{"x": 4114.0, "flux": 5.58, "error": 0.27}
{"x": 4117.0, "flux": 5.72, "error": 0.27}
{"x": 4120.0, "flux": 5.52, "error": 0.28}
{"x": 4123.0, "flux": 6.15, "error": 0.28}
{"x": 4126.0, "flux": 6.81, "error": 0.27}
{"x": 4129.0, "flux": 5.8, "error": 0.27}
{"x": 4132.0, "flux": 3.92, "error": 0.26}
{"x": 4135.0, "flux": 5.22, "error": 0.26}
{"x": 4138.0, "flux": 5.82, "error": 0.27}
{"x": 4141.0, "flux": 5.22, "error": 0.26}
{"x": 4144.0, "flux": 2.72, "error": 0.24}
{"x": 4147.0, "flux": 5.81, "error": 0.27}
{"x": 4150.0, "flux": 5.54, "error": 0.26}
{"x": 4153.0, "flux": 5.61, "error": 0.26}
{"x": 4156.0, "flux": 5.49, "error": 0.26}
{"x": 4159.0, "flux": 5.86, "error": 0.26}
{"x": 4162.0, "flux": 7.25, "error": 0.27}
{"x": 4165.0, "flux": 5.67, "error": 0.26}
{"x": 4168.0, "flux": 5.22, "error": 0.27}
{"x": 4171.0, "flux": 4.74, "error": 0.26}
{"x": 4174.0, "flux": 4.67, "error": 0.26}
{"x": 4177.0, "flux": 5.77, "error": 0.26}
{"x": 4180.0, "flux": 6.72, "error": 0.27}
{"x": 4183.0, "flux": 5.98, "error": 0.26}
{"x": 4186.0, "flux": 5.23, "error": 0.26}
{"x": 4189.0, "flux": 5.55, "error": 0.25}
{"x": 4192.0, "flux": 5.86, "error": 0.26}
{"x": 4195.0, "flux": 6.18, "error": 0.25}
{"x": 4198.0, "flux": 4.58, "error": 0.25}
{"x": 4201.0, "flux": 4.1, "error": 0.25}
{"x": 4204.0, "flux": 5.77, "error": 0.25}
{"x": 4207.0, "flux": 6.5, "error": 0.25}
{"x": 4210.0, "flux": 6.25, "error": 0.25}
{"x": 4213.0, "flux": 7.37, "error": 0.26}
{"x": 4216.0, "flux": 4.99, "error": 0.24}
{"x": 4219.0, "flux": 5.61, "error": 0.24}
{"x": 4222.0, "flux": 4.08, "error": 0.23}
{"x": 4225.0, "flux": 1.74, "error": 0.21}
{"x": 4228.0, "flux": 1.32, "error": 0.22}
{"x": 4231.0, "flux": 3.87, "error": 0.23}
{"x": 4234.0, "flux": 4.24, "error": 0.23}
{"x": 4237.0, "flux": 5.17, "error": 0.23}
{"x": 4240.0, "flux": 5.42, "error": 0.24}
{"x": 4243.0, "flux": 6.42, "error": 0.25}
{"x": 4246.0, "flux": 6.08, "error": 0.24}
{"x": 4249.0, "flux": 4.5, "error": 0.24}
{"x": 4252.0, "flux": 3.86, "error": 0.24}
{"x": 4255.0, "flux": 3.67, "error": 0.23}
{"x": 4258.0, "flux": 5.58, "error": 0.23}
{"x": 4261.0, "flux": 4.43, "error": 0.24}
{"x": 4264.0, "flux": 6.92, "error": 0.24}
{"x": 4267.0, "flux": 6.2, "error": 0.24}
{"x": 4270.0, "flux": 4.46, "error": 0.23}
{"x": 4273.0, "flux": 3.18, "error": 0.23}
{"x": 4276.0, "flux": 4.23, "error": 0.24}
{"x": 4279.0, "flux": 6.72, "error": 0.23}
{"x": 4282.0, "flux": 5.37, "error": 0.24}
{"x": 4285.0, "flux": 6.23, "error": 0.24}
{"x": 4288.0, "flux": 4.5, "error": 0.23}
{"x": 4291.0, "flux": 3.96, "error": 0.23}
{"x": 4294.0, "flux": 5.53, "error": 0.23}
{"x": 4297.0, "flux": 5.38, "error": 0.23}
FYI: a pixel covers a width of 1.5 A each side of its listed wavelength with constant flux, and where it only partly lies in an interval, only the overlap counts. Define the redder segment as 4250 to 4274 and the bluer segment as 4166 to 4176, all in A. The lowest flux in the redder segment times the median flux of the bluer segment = 15.1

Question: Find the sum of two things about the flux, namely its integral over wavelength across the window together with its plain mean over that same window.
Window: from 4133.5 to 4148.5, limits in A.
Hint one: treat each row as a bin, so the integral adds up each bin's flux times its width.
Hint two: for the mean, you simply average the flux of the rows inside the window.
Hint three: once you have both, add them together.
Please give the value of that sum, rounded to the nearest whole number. 79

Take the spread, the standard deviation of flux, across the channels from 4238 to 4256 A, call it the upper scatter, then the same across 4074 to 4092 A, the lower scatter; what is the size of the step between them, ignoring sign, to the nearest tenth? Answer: 0.0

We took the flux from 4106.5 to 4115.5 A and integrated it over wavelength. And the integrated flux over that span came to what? 47.9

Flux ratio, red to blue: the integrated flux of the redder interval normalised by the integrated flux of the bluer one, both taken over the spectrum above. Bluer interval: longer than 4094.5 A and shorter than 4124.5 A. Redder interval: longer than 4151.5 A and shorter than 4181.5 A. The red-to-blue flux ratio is 1.08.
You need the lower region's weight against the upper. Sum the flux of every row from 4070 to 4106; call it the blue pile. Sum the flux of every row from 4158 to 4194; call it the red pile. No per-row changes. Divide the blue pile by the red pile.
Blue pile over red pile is 0.91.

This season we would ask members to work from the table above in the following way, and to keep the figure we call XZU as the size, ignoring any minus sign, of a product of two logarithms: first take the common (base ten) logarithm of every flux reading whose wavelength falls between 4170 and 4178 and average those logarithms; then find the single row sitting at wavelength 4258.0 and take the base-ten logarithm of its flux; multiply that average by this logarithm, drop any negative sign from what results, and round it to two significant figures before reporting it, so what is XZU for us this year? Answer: 0.52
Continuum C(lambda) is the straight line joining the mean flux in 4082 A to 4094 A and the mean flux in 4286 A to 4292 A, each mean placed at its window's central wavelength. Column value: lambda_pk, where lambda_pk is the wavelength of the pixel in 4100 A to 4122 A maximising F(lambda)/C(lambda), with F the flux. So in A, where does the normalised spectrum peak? 4117.0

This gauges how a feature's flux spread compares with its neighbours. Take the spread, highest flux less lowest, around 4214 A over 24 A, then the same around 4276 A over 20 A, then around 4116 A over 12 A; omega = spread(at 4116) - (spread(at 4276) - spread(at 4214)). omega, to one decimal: 2.8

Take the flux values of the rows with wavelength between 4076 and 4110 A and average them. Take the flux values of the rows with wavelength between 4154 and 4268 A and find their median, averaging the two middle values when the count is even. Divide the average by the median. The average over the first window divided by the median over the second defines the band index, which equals 1.0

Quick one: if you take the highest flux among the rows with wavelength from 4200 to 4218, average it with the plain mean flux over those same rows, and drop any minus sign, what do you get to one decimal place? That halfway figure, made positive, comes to 6.6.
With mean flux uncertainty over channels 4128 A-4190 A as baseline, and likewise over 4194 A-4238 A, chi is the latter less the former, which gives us -0.022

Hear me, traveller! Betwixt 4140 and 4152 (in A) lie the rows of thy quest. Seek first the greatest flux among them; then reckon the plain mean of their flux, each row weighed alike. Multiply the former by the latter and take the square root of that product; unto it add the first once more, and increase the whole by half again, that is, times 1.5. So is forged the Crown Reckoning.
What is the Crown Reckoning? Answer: 16.7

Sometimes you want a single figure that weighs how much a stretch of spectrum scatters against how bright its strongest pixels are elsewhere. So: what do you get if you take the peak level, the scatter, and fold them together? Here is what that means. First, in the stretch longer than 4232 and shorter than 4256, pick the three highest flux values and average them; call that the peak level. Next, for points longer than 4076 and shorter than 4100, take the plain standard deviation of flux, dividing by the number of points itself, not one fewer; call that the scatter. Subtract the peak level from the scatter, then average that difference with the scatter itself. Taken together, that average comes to -2.0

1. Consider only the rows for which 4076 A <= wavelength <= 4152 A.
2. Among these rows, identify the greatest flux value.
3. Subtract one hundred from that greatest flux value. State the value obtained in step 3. -93.1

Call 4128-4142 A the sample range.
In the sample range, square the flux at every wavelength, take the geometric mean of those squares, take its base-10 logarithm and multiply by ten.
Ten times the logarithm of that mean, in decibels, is 14.2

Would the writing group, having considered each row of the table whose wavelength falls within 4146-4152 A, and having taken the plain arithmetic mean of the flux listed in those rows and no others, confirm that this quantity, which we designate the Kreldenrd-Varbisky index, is 5.7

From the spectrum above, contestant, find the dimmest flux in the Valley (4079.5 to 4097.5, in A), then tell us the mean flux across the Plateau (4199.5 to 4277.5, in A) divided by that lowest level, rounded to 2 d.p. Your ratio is 1.10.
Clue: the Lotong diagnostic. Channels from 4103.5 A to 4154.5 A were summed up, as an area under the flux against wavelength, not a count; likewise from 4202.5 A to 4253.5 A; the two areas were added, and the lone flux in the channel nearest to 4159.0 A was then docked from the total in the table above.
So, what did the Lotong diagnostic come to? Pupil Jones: 518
